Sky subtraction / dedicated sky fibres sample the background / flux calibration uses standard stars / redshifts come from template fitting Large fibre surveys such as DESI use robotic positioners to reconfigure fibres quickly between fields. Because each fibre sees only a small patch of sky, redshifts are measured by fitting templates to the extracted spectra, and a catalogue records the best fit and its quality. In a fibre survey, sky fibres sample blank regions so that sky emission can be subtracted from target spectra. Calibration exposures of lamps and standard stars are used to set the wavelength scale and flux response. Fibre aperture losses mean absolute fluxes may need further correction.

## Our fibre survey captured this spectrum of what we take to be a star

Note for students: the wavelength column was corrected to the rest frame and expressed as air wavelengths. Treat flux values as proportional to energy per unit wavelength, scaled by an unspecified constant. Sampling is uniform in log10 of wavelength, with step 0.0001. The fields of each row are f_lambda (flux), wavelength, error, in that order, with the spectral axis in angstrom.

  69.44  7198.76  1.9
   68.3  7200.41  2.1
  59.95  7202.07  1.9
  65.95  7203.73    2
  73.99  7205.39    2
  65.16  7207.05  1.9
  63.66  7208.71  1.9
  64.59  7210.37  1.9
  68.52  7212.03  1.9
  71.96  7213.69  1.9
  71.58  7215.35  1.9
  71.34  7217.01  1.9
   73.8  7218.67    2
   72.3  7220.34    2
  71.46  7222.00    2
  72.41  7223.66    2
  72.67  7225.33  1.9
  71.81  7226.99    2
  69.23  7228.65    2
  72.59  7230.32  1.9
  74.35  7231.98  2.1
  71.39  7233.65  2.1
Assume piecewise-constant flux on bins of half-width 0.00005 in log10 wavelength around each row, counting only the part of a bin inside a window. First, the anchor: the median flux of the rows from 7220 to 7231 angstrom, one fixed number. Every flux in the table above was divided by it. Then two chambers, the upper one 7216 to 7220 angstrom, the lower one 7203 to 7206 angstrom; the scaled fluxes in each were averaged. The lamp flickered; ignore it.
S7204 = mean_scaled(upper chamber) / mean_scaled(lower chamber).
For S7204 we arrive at 1.04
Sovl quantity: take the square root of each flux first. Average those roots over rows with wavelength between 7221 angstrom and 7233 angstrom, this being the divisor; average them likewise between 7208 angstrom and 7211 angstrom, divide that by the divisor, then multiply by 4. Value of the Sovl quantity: 3.77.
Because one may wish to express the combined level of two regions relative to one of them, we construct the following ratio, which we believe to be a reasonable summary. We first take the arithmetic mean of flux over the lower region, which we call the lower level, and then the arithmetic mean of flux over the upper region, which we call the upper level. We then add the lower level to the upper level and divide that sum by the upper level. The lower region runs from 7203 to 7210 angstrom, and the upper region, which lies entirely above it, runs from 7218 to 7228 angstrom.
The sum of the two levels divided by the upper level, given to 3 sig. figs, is 1.93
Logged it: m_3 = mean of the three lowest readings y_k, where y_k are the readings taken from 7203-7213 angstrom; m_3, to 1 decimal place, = 64.5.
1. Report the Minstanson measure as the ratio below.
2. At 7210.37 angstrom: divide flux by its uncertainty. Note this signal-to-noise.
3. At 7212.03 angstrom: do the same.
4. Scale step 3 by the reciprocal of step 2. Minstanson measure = 1.06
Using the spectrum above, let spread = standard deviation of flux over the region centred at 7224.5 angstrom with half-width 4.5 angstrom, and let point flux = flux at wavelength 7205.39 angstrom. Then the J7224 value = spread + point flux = 75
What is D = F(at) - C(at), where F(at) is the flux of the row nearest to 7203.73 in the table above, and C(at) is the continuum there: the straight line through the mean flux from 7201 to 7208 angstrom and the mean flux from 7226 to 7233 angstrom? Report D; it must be -0.1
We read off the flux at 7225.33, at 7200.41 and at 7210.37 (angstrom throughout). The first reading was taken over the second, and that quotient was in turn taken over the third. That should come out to 0.0165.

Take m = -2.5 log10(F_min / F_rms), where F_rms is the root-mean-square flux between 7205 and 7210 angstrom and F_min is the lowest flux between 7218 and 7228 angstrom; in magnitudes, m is -0.06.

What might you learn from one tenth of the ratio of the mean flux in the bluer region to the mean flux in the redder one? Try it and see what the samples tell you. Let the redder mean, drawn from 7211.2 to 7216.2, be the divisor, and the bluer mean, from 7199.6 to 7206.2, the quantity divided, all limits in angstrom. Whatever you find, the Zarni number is 0.095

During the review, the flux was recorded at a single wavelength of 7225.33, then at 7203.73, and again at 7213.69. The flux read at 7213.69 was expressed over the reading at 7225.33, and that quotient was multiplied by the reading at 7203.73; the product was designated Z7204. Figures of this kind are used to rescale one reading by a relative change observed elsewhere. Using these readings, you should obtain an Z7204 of 65.3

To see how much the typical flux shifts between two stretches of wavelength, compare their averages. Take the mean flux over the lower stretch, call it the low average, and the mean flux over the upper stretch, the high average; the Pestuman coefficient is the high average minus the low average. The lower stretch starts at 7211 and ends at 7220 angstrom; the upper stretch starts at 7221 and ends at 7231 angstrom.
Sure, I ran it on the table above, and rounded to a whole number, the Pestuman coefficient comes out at 0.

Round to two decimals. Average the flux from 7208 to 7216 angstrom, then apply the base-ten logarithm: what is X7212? 1.83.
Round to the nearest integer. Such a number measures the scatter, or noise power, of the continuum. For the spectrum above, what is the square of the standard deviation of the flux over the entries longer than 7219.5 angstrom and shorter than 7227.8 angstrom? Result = 0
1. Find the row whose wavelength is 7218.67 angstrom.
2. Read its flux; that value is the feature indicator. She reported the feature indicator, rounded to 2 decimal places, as 73.80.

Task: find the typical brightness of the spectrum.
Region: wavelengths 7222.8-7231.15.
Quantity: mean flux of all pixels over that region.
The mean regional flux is 72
